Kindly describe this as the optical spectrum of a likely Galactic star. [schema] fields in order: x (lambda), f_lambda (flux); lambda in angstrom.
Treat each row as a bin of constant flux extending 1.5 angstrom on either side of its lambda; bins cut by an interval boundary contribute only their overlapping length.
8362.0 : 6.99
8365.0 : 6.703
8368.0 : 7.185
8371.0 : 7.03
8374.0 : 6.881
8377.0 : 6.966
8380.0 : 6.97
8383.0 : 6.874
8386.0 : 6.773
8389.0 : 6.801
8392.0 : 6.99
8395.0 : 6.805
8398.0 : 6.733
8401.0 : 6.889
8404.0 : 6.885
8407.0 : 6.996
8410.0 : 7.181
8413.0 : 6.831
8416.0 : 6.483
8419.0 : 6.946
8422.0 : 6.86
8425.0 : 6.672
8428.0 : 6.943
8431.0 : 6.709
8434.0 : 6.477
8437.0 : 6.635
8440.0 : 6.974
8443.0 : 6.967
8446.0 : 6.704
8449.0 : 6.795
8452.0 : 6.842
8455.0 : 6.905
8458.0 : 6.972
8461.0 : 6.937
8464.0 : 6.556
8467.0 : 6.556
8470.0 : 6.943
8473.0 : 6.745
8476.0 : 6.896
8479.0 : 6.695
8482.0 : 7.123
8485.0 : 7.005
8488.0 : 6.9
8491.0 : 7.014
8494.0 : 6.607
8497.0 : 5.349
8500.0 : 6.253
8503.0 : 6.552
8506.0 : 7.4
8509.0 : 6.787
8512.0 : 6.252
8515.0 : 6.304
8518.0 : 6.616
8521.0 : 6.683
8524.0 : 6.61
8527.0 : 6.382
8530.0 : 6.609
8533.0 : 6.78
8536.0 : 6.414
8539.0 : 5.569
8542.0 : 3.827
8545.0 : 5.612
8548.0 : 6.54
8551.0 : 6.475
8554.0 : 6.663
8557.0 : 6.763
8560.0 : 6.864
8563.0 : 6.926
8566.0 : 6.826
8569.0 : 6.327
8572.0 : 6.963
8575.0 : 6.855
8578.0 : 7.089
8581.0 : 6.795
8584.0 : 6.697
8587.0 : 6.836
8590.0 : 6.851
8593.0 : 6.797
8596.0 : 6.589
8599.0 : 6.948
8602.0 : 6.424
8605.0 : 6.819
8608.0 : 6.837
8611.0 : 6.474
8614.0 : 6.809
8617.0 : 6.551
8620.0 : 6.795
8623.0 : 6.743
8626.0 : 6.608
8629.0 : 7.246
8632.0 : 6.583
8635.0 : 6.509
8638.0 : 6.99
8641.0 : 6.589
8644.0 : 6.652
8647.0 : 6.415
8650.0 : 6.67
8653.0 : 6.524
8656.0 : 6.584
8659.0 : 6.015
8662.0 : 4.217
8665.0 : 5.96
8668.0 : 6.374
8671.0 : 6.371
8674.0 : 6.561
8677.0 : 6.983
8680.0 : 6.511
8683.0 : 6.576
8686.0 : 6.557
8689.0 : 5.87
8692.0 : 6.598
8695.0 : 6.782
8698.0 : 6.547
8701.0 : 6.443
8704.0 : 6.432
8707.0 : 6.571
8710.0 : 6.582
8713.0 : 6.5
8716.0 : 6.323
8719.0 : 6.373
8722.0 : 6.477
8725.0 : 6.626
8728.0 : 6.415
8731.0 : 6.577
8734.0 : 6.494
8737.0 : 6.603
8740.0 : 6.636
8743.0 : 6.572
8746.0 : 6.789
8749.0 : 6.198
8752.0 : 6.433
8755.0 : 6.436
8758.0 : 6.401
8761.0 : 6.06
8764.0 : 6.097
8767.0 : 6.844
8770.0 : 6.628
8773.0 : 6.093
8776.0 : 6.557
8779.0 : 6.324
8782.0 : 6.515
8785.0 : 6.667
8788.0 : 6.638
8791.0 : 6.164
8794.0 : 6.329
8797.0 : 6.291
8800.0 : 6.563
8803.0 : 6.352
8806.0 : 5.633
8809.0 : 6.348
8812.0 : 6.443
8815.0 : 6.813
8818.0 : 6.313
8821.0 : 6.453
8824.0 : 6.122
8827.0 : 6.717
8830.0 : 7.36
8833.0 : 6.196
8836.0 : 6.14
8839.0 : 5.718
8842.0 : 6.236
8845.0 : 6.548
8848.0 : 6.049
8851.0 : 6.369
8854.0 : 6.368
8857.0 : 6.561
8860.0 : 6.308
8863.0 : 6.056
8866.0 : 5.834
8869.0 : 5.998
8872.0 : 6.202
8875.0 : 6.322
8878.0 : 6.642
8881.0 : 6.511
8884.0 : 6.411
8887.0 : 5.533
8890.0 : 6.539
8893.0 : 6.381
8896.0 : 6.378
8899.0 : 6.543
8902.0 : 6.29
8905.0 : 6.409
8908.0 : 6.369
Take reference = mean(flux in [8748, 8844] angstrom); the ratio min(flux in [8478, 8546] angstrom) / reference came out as 0.60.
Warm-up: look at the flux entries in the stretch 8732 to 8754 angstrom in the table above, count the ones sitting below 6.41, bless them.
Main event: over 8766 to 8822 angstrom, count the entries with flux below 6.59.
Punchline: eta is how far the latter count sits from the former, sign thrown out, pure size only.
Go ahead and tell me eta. 13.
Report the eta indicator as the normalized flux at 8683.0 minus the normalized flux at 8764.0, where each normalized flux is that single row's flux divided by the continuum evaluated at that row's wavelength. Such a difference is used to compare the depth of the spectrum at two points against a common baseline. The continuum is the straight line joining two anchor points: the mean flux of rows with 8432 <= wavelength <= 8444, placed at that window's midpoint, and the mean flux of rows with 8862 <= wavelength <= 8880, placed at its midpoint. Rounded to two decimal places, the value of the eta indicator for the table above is 0.06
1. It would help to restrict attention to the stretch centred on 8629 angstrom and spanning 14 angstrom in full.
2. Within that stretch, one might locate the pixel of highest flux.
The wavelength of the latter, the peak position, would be 8629.0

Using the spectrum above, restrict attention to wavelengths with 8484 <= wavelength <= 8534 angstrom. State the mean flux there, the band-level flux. 6.59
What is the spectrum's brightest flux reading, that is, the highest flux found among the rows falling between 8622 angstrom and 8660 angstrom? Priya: 7.246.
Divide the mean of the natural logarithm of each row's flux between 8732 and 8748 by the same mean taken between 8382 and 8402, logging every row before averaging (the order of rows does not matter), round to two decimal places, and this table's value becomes 0.98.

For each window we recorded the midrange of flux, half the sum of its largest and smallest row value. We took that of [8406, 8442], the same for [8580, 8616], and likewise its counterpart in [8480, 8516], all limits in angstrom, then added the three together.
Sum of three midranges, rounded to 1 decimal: 19.9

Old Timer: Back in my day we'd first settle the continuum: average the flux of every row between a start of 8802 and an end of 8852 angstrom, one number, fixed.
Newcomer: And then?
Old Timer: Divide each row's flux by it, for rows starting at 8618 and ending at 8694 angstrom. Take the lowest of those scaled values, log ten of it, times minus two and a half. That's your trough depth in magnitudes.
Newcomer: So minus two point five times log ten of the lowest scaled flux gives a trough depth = 0.44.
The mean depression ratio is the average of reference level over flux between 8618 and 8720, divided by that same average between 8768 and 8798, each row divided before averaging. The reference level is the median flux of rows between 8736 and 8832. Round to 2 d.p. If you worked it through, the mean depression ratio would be 1.00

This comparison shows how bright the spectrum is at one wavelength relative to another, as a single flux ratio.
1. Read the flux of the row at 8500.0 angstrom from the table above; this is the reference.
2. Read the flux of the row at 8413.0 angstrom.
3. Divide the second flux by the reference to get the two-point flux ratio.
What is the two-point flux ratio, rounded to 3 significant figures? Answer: 1.09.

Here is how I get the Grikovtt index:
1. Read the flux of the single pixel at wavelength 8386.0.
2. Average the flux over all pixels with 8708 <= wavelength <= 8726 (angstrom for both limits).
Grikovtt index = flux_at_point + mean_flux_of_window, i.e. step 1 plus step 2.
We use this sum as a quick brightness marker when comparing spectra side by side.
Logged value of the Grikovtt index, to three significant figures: 13.3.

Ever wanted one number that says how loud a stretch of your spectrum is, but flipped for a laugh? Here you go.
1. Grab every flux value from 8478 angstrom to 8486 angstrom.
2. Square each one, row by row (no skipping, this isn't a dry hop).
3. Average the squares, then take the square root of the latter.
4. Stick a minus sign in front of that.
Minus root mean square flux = -6.9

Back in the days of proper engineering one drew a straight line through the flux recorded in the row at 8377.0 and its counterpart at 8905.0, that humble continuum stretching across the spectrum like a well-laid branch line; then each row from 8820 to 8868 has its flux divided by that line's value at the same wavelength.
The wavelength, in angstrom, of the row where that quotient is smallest 8839.0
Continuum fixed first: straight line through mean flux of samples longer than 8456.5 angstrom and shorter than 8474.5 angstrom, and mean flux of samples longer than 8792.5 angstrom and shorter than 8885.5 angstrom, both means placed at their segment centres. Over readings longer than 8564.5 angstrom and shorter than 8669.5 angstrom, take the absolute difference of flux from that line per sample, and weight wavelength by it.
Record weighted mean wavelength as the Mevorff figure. 8627.2 angstrom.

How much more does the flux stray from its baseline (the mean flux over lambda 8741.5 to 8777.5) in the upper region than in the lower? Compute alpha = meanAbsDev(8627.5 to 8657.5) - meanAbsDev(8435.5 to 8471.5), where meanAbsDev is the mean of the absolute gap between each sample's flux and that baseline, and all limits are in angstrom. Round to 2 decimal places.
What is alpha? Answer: -0.14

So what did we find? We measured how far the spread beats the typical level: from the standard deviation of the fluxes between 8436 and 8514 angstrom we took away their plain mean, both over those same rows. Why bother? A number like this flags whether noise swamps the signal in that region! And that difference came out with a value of -6.37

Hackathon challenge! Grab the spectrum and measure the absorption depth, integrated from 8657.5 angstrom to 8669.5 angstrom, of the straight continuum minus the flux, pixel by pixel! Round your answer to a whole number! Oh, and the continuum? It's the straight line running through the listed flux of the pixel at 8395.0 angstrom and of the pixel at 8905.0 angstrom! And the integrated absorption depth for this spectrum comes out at 11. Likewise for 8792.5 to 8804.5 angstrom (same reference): 1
